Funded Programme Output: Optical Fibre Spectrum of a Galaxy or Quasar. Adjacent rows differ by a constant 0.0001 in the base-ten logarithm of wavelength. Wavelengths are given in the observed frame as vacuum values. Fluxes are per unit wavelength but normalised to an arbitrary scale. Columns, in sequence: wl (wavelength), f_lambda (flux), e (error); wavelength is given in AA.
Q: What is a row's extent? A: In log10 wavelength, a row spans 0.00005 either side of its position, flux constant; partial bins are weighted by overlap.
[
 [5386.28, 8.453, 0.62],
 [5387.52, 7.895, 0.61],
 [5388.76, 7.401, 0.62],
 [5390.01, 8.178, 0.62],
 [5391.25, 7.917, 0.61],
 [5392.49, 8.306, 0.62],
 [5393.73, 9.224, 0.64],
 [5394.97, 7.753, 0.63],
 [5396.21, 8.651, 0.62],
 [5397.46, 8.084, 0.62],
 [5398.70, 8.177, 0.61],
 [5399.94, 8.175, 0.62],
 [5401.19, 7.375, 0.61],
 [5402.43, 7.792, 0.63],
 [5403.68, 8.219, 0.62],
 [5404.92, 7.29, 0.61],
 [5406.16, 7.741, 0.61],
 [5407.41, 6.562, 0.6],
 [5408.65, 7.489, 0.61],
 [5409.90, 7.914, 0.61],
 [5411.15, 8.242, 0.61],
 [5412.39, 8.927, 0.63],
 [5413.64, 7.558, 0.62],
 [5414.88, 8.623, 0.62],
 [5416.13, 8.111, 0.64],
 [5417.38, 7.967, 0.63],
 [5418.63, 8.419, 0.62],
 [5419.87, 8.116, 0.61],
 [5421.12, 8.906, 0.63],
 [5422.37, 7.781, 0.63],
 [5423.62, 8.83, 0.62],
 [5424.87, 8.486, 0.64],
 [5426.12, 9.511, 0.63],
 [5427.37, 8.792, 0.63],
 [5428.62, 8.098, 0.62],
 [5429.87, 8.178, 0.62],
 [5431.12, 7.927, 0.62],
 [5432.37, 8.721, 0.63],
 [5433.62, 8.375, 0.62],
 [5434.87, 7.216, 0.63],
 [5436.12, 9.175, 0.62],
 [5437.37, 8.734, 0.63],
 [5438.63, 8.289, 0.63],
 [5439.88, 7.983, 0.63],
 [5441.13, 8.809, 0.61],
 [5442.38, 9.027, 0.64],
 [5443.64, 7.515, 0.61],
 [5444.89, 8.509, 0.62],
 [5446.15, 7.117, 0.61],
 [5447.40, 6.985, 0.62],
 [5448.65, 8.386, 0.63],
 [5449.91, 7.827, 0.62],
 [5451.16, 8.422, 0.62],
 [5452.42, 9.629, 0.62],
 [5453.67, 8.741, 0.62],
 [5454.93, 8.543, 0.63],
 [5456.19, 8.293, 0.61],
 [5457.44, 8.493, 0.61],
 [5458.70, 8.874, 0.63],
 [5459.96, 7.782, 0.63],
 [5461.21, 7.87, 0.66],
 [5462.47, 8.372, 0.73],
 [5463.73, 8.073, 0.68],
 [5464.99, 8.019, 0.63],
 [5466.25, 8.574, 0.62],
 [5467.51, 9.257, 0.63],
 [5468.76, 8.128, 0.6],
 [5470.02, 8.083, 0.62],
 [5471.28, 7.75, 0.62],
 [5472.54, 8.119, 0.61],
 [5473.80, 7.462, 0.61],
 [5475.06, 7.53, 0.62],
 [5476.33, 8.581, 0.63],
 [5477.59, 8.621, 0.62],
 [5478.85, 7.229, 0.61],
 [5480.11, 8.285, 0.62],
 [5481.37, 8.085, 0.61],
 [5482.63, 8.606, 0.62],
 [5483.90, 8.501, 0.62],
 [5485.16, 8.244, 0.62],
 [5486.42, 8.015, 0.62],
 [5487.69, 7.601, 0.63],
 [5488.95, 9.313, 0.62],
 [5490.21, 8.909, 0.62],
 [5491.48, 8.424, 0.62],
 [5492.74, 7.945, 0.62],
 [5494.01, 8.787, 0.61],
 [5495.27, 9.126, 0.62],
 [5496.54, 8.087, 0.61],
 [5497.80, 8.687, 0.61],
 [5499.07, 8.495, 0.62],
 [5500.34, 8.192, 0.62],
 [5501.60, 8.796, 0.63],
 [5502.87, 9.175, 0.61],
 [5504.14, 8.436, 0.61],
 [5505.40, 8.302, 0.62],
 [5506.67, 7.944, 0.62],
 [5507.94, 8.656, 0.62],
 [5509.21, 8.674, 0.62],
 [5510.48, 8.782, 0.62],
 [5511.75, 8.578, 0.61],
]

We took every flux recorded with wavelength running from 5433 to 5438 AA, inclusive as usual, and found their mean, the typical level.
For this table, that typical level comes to 8.38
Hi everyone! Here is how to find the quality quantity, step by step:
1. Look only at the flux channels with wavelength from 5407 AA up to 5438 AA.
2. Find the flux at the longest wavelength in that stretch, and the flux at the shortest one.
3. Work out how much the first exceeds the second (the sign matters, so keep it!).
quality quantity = 2.2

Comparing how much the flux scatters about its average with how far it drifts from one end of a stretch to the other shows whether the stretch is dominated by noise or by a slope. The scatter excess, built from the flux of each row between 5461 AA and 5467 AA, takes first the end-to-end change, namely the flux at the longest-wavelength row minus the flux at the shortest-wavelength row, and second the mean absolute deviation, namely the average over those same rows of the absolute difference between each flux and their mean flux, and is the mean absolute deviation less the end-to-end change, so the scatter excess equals -0.5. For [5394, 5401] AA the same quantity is -0.2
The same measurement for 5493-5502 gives 0.3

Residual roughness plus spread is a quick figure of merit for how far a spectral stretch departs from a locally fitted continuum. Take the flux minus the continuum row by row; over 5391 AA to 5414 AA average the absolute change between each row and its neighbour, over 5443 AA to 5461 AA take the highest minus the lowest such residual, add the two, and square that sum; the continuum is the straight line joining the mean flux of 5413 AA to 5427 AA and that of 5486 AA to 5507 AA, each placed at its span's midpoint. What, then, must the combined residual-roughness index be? 11.0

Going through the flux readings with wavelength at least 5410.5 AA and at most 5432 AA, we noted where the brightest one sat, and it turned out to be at 5426.12 AA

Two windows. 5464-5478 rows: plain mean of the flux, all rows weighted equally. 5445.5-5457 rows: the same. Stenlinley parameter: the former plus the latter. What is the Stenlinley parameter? 16.4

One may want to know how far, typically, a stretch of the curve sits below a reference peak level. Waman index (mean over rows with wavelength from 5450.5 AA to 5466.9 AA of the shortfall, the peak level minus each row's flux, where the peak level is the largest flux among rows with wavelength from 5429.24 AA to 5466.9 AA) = 1.19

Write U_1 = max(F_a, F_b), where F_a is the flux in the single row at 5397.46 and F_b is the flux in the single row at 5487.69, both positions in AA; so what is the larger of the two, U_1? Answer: 8.1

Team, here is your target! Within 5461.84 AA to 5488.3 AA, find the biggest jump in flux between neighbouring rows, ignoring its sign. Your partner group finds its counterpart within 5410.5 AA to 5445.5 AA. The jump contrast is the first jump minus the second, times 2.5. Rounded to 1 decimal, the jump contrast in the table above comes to -1.4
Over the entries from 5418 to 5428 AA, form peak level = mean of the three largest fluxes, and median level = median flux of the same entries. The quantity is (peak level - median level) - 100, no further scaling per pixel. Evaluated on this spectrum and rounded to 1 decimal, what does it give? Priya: -99.6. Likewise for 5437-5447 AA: -99.5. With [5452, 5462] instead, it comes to -99.4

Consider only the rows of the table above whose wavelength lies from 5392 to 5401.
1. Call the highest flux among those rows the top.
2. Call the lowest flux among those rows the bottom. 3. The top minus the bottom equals 1.47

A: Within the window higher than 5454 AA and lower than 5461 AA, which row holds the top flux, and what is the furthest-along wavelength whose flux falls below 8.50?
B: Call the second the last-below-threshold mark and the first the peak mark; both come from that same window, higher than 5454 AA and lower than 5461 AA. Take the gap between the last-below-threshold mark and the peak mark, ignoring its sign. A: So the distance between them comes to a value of 1.3 AA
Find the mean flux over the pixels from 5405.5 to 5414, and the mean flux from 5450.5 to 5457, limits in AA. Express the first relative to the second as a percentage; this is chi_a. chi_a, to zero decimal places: 89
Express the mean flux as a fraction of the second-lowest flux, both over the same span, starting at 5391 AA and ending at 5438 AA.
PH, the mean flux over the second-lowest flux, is 1.14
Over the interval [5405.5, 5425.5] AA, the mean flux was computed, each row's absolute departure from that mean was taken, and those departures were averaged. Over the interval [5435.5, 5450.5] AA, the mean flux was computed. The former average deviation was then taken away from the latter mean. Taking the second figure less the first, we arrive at 7.73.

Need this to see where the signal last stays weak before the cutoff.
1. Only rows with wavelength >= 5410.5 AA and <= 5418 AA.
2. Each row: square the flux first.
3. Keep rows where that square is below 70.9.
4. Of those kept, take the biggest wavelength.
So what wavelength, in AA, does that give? 5417.38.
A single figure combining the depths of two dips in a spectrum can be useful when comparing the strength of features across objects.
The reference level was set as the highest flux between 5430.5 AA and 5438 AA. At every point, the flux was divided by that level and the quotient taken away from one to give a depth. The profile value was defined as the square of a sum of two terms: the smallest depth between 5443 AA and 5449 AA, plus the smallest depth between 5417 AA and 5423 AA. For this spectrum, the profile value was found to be 0.010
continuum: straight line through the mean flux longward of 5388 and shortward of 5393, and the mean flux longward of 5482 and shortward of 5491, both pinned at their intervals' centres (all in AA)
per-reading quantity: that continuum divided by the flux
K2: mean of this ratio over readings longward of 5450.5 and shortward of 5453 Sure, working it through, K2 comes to 0.92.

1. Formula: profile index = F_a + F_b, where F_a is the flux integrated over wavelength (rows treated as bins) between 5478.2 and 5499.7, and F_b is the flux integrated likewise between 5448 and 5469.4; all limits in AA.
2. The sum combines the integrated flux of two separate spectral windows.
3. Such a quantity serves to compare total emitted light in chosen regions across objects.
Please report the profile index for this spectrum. 360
